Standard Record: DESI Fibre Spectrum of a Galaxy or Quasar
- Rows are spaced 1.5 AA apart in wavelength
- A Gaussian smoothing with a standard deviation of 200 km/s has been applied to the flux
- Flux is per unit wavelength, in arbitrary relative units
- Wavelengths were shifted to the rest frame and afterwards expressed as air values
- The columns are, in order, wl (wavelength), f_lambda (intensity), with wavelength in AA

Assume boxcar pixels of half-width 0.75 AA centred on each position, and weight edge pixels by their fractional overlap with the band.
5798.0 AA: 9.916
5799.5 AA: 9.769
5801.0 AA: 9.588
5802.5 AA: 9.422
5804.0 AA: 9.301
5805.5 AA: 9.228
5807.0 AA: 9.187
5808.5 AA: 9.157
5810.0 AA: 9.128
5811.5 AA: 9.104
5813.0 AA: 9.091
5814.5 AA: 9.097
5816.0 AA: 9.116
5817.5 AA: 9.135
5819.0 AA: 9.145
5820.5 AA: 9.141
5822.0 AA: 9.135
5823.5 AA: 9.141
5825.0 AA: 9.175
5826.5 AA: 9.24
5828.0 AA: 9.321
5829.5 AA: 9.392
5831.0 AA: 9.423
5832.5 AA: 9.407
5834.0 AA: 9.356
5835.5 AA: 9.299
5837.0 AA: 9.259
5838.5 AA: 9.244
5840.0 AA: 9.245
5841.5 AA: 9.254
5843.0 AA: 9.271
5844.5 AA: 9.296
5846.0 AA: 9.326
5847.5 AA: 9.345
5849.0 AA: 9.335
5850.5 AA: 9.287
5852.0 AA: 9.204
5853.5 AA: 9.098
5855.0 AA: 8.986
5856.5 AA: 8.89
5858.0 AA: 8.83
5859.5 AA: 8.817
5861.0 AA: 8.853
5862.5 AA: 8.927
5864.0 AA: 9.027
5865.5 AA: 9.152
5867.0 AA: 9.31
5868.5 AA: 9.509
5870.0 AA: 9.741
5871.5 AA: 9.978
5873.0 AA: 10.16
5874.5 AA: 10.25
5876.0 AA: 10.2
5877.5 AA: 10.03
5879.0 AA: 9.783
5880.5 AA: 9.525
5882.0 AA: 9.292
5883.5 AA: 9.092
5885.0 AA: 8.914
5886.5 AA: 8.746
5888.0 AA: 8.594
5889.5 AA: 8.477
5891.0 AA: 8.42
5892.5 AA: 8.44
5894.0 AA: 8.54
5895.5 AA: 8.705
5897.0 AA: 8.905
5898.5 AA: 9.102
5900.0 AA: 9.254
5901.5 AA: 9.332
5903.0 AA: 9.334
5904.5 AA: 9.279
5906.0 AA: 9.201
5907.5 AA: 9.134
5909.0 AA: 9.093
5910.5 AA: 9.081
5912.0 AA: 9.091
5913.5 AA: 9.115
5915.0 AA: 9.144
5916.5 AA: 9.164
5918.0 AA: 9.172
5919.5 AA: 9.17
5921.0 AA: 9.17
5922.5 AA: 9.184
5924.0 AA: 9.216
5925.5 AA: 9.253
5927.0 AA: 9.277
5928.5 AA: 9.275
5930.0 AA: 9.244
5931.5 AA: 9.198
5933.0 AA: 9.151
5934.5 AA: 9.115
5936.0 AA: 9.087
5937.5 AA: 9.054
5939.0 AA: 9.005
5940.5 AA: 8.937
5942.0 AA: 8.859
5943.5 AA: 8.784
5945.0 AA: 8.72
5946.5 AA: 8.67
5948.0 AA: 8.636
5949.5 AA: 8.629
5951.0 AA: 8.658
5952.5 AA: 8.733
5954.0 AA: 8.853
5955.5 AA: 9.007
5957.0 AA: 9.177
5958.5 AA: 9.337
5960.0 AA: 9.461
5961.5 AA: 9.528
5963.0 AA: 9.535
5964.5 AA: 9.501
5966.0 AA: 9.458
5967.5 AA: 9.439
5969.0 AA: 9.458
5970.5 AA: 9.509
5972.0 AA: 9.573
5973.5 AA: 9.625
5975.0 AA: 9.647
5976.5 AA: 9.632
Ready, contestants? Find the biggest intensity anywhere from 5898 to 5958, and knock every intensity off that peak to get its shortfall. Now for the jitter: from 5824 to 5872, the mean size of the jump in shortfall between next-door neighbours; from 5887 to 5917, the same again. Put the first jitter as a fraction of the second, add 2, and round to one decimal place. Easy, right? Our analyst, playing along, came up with 3.0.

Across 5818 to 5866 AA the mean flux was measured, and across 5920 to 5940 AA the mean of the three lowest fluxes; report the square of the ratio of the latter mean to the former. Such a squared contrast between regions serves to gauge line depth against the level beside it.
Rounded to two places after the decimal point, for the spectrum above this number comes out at 0.97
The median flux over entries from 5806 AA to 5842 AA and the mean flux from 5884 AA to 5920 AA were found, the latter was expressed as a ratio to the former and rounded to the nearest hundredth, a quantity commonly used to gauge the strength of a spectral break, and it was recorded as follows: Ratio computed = 0.98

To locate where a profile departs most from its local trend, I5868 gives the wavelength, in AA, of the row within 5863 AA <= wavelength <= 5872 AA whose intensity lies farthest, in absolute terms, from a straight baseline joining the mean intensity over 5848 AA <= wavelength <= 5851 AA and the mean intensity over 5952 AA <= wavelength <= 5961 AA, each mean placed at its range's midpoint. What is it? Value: 5871.5 AA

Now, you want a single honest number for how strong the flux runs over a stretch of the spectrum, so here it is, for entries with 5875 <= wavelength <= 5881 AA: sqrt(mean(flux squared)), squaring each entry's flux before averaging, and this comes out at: 9.9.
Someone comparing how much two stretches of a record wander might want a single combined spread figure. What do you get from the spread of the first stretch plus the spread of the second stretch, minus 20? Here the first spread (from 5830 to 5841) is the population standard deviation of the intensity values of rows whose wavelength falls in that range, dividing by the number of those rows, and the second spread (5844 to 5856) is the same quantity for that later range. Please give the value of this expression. -19.8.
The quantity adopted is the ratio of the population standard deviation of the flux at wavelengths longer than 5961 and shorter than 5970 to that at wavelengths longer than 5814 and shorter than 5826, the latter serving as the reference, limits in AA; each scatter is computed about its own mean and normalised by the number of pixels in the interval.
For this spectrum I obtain 1.7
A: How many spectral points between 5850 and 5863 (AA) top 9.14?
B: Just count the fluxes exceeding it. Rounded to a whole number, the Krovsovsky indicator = 2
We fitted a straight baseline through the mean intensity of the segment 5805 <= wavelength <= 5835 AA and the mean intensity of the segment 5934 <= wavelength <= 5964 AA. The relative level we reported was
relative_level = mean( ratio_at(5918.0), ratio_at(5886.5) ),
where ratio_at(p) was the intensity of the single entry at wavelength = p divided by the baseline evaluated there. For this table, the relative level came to 0.99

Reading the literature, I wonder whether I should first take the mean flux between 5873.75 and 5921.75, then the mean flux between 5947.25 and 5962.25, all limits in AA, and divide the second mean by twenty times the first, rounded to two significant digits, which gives 0.049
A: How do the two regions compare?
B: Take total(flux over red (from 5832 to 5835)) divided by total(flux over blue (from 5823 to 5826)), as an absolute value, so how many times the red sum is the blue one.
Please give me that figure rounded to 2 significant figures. 1.0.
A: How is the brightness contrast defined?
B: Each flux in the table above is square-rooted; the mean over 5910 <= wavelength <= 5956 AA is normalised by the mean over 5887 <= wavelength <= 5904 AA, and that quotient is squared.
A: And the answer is 1.02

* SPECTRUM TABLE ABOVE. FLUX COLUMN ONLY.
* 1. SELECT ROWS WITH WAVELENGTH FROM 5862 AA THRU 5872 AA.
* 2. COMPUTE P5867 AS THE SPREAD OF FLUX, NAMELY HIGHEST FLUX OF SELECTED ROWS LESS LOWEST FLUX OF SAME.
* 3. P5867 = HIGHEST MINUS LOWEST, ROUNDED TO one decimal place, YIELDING 1.1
